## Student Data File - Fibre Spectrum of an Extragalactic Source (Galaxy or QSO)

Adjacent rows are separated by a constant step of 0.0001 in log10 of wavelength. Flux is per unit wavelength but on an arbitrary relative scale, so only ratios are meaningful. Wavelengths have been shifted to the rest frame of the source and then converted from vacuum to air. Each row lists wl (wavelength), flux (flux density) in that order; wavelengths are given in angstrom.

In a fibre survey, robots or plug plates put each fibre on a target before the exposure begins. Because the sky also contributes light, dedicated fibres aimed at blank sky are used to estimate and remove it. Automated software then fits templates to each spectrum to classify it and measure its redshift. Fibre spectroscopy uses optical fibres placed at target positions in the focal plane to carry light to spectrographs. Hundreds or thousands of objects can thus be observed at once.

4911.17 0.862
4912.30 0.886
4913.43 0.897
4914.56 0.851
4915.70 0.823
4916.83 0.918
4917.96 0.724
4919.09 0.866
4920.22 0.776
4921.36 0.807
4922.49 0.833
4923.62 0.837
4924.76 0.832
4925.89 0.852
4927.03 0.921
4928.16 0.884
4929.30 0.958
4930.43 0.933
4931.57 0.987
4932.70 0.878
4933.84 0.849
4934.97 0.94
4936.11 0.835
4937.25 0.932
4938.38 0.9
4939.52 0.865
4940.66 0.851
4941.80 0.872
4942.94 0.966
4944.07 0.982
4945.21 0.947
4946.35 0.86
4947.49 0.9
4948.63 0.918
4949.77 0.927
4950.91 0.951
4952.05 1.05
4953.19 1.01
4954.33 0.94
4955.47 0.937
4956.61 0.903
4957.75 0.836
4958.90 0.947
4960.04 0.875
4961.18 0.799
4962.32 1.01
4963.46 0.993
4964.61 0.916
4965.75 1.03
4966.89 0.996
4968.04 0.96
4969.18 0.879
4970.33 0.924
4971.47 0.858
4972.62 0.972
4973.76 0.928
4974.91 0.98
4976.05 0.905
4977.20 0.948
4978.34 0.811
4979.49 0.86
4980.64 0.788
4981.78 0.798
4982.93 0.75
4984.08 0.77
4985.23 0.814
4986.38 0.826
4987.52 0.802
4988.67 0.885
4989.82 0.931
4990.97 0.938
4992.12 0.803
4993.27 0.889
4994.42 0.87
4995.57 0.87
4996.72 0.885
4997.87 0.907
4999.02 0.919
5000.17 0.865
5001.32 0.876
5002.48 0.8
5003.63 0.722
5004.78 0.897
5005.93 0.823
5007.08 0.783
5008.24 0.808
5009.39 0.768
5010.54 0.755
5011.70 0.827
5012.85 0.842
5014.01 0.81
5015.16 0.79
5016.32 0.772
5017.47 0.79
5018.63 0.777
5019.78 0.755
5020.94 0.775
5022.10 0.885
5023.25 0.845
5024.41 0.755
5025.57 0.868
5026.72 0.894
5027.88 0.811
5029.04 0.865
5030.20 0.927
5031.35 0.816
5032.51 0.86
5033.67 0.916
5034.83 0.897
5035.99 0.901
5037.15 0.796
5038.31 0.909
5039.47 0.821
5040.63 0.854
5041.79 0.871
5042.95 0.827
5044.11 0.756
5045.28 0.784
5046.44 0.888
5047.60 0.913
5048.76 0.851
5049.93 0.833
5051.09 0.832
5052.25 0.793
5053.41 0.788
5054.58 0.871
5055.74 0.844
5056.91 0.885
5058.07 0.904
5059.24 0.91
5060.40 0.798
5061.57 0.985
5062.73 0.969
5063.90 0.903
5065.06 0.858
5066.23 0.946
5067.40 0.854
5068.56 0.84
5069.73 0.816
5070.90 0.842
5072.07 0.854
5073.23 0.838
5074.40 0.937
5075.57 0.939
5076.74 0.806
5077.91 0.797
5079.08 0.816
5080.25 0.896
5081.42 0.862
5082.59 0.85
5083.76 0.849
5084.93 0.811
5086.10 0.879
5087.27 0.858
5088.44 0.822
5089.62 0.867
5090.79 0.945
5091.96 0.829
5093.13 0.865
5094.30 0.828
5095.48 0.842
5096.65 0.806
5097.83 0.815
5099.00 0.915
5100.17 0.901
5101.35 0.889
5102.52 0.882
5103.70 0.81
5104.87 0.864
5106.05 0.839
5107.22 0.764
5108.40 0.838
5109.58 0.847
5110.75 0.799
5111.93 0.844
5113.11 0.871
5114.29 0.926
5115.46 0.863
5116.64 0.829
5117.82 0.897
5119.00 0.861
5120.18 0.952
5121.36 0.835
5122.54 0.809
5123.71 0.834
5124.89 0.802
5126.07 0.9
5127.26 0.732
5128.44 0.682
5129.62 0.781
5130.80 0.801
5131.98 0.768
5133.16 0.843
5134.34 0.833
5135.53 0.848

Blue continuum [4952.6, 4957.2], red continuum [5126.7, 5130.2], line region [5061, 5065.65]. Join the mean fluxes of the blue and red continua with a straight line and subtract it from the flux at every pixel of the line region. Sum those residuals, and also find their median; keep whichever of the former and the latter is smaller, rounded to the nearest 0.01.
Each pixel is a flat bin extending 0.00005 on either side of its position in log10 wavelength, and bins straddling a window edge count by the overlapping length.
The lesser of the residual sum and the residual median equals 0.12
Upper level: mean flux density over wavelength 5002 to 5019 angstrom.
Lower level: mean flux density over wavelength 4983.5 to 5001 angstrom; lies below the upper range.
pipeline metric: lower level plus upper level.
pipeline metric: 1.66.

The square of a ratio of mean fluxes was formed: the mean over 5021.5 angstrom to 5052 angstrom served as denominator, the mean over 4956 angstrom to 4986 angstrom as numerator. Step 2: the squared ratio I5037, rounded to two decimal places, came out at 1.10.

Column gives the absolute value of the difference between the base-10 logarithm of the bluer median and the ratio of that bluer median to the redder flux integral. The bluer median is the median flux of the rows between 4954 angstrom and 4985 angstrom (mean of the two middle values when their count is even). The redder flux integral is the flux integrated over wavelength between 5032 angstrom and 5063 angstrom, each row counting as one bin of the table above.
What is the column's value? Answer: 0.072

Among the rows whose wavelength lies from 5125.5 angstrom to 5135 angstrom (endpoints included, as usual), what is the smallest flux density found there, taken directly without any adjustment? 0.682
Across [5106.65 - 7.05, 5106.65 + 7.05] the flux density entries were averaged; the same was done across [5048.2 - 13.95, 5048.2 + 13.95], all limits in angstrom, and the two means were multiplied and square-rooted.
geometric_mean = 0.85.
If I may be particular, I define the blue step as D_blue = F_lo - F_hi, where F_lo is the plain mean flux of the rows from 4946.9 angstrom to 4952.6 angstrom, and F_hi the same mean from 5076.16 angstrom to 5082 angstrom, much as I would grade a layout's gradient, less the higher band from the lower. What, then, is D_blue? 0.11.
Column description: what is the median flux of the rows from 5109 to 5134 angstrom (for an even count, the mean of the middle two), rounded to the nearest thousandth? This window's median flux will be 0.835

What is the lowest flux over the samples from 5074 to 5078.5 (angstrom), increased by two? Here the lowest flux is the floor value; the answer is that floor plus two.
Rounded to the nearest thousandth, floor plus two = 2.797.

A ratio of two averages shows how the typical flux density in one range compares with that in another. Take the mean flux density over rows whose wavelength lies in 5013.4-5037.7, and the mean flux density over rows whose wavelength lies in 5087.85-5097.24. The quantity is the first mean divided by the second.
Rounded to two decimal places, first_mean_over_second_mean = 0.98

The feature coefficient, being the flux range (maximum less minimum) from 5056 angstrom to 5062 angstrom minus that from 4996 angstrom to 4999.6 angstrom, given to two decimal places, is 0.15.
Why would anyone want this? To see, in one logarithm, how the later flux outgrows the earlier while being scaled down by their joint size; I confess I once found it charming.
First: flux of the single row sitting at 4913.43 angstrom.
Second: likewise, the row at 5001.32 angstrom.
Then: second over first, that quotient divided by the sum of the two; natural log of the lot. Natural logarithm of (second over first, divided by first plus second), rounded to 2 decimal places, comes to -0.60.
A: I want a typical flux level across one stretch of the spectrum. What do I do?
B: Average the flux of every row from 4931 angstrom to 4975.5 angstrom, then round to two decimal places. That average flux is 0.93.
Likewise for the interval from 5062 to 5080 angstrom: 0.87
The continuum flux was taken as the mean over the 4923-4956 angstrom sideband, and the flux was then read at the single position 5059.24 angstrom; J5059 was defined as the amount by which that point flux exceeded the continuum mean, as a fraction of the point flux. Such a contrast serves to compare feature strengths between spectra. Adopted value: 0.00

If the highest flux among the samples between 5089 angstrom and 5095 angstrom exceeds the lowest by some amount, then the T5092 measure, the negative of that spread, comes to -0.12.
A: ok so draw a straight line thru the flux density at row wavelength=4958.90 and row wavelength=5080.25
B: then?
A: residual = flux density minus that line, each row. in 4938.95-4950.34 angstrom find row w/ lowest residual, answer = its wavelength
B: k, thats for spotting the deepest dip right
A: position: 4940.66 angstrom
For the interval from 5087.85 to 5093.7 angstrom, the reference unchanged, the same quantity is 5088.44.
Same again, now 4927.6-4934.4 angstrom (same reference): 4933.84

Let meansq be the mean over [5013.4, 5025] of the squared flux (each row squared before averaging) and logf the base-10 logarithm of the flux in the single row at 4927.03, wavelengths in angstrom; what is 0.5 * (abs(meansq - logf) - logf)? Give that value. 0.35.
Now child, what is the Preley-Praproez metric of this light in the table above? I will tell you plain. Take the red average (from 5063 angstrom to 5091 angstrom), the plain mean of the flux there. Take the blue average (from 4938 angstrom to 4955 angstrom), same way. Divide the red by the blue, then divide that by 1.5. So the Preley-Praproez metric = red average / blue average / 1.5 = 0.62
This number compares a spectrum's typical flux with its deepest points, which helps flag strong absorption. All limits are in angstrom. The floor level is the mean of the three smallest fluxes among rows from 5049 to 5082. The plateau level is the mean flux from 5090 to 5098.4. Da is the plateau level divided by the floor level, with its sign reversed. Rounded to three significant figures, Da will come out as -1.07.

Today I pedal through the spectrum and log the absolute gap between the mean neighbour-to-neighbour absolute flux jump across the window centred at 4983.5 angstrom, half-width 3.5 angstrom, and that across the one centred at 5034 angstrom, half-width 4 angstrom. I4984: 0.030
